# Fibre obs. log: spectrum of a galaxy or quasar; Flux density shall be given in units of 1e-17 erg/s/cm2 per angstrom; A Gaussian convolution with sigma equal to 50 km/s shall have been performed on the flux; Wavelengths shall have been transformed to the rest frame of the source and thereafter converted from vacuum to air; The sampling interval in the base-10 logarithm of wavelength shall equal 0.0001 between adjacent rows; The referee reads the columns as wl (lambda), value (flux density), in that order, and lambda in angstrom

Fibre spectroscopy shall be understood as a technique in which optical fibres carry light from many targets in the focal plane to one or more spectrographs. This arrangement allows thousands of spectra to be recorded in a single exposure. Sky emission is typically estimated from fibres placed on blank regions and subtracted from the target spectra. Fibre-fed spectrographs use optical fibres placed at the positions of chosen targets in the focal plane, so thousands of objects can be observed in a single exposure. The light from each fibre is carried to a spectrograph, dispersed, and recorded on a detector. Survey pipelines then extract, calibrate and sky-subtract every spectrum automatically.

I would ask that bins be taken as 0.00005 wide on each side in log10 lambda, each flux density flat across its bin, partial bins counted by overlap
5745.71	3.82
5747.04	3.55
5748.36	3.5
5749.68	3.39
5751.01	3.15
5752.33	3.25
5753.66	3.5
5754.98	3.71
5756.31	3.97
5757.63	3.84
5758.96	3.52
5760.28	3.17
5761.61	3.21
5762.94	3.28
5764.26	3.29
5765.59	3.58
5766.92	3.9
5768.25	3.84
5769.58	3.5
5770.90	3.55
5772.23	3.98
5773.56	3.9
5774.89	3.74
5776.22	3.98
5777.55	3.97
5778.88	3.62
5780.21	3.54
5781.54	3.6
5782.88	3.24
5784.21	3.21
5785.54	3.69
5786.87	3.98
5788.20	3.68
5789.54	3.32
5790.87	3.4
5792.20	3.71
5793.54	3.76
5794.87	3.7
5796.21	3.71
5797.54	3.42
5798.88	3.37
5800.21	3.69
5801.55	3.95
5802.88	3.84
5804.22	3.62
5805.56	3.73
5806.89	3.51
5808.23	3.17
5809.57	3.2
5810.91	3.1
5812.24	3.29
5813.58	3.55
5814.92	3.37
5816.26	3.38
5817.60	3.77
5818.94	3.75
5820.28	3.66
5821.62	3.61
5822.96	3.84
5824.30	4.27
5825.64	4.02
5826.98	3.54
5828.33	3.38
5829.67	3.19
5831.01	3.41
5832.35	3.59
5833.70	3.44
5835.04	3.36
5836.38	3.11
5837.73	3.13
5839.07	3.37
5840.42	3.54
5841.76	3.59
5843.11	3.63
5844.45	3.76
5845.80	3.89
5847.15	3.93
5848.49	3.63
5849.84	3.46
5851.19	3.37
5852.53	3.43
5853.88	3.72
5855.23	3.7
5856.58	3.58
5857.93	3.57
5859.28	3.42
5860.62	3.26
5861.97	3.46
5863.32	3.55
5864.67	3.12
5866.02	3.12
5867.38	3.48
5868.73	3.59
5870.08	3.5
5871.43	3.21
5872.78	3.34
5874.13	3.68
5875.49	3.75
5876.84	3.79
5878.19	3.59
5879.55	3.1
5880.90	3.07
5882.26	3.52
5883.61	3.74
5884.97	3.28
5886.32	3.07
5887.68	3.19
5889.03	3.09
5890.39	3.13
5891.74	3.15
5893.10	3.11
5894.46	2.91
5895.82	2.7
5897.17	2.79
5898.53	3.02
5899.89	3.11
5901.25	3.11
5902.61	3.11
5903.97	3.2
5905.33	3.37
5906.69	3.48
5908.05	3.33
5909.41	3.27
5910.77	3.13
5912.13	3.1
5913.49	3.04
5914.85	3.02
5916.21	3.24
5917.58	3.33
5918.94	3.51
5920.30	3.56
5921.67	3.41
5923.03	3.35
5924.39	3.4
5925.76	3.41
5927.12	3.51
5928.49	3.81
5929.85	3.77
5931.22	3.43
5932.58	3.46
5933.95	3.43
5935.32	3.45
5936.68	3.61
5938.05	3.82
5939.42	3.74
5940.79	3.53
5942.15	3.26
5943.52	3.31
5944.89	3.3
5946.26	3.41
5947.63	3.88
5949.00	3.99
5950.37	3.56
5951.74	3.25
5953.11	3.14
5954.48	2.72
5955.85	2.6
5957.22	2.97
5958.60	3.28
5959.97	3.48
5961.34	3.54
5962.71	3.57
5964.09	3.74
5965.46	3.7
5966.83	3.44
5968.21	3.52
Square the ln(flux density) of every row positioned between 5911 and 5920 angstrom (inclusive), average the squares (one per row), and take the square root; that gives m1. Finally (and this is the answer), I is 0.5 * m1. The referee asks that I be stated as 0.58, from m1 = 1.17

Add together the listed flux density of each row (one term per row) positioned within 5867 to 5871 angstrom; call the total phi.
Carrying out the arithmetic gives 11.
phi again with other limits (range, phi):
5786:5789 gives 8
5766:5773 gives 19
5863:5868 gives 13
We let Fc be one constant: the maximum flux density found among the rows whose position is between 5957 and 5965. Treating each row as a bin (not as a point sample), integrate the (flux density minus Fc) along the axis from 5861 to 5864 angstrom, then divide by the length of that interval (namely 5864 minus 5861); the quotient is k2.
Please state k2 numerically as -0.260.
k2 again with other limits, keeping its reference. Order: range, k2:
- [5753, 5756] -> -0.092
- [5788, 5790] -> -0.263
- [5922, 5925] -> -0.362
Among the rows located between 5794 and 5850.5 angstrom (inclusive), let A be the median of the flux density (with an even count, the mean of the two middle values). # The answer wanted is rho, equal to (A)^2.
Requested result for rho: 12.7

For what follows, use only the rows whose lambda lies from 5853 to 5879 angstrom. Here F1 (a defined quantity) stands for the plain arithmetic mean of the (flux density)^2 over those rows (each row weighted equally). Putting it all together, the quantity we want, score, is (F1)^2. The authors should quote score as 150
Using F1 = 12.3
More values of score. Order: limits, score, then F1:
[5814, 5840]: 159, 12.6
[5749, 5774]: 162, 12.7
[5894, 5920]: 99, 9.9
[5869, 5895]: 124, 11.1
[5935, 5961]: 134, 11.6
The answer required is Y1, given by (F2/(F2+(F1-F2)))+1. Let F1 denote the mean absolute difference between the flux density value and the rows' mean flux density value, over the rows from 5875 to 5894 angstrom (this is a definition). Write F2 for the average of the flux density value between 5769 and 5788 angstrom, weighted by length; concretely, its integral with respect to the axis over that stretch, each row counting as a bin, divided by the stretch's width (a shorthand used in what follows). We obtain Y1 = 16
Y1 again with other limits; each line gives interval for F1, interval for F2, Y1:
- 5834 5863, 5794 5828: 22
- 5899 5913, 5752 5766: 32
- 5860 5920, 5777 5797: 19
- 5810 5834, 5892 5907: 15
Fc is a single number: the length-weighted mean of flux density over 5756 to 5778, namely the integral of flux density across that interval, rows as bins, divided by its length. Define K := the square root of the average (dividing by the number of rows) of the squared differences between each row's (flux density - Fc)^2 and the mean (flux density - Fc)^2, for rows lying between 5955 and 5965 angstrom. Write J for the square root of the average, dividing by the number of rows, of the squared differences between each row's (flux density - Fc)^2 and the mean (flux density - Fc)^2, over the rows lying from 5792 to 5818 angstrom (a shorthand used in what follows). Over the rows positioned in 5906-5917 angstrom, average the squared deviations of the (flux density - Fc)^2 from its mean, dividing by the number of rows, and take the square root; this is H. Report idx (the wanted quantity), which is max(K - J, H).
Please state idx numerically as 0.30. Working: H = 0.12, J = 0.09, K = 0.38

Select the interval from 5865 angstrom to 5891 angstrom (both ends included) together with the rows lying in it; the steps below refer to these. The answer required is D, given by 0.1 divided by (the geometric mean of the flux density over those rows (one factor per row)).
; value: 0.0297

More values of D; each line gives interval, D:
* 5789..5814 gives 0.0284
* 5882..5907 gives 0.0317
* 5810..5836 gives 0.0282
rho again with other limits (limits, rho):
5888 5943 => 11.1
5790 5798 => 13.7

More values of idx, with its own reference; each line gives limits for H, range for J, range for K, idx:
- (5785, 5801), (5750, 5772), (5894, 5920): 0.14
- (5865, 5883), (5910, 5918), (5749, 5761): 0.13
